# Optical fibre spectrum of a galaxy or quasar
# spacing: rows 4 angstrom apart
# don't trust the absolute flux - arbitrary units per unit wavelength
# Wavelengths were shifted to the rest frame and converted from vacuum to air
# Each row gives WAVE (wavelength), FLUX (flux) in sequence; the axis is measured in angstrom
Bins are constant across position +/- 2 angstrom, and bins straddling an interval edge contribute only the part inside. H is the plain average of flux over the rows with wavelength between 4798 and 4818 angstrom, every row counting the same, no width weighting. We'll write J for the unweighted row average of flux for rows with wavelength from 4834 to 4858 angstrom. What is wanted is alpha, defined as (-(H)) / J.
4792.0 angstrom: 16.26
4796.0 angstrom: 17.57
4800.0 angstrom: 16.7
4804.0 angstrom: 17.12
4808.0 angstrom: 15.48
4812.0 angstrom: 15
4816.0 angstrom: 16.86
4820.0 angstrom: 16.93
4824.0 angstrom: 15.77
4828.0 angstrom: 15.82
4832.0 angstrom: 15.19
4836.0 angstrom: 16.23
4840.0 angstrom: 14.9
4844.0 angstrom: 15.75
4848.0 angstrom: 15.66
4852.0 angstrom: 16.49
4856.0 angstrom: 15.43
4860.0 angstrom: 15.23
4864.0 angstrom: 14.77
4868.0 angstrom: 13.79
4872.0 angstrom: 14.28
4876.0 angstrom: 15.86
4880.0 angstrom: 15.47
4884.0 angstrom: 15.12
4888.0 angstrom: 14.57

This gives -1.03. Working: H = 16.2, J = 15.7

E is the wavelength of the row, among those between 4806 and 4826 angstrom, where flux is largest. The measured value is 4820.0 angstrom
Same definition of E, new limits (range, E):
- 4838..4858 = 4852.0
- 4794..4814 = 4796.0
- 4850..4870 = 4852.0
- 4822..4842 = 4836.0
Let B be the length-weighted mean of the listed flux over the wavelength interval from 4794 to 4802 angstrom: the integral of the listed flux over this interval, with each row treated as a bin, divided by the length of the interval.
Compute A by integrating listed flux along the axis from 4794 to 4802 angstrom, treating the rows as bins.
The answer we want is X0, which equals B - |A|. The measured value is -120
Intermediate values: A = 137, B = 17.1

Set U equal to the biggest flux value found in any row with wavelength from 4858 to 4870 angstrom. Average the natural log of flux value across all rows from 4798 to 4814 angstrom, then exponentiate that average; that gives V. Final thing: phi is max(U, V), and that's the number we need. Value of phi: 16.1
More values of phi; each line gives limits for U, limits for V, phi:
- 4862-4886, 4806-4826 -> 16.0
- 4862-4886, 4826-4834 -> 15.9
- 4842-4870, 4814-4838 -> 16.5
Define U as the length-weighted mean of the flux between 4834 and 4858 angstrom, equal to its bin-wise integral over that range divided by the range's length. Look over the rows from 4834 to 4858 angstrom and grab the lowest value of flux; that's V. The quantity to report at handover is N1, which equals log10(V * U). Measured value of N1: 2.370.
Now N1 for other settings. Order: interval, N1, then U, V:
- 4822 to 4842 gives 2.366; 15.6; 14.9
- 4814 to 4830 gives 2.411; 16.3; 15.77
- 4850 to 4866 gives 2.359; 15.5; 14.77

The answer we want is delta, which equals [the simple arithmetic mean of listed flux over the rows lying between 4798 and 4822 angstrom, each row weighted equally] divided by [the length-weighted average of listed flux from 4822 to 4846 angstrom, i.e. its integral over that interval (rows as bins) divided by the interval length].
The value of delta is 1.05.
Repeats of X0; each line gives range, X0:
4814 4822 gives -118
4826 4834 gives -109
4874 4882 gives -110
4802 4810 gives -114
